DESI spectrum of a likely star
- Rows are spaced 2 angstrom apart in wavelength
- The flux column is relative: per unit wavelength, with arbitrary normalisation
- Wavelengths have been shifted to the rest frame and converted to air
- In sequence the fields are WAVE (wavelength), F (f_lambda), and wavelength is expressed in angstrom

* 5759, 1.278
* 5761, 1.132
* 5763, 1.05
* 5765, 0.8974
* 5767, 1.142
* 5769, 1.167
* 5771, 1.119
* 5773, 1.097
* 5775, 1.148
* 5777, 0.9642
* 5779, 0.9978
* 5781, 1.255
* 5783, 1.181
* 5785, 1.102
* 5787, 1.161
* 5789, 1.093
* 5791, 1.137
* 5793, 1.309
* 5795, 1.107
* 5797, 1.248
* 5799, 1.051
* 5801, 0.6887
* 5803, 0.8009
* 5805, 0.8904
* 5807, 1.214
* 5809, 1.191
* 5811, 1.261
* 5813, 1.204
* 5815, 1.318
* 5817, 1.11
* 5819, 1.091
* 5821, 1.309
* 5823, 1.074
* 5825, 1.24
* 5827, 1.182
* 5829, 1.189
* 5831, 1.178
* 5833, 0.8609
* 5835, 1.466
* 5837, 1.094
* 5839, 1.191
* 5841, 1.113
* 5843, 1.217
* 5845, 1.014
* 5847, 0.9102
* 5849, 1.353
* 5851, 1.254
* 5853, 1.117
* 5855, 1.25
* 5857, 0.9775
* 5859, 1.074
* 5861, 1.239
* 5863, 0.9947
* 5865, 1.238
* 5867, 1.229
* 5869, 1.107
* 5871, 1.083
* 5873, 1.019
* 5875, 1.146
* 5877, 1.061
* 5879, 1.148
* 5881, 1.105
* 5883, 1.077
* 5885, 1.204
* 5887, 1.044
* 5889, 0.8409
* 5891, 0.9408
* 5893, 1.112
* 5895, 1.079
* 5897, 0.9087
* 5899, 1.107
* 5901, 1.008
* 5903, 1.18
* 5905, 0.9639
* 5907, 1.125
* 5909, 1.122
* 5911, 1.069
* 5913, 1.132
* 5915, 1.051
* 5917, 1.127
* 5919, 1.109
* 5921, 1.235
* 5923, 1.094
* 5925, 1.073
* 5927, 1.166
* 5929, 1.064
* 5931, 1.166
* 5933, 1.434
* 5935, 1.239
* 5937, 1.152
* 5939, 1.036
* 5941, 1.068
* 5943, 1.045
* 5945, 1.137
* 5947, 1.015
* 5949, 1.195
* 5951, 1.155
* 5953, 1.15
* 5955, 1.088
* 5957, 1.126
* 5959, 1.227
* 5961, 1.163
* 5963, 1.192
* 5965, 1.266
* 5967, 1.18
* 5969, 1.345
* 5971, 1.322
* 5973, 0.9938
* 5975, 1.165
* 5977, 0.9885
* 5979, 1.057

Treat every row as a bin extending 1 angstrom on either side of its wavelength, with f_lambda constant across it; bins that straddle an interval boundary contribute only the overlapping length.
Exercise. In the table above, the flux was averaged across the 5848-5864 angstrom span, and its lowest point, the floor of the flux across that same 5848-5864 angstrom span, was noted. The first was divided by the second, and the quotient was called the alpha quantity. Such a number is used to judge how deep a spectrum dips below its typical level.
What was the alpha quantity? 1.18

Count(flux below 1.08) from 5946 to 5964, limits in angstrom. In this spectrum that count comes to 1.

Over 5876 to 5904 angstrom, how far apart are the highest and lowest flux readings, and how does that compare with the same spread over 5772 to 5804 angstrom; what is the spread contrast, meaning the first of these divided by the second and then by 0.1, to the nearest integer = 6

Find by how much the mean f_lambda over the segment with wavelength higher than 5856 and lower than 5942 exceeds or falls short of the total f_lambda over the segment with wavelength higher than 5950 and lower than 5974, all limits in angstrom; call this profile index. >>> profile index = -13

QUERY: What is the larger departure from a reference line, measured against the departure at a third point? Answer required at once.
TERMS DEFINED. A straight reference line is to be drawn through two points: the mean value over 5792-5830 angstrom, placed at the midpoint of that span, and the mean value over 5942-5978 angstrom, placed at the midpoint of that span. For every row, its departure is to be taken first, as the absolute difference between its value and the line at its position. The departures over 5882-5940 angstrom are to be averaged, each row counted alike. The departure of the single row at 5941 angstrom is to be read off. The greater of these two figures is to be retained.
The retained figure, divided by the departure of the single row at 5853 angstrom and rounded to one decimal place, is 4.5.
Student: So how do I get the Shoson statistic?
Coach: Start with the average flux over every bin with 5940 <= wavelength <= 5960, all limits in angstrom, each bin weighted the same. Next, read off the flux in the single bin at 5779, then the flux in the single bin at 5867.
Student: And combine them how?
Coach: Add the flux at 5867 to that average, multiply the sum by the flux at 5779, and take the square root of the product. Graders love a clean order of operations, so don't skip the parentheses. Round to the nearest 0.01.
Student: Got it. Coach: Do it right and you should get 1.53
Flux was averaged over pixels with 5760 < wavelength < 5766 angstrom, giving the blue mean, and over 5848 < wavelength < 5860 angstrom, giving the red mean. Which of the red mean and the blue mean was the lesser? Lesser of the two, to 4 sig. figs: 1.026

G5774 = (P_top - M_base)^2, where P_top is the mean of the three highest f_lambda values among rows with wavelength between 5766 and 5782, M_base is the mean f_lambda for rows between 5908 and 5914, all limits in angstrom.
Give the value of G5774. 0.0068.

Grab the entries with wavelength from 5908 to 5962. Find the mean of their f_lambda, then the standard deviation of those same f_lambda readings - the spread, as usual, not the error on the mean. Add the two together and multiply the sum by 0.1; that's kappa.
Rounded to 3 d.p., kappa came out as 0.122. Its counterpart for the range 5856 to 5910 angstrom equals 0.118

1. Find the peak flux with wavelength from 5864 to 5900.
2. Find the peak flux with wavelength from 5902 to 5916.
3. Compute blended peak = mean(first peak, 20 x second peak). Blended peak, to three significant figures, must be 12.4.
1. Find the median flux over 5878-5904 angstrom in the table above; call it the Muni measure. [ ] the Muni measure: 1.08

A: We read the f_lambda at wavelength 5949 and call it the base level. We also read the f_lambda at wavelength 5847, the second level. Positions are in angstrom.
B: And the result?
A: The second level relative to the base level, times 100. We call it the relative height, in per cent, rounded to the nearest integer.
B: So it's 76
